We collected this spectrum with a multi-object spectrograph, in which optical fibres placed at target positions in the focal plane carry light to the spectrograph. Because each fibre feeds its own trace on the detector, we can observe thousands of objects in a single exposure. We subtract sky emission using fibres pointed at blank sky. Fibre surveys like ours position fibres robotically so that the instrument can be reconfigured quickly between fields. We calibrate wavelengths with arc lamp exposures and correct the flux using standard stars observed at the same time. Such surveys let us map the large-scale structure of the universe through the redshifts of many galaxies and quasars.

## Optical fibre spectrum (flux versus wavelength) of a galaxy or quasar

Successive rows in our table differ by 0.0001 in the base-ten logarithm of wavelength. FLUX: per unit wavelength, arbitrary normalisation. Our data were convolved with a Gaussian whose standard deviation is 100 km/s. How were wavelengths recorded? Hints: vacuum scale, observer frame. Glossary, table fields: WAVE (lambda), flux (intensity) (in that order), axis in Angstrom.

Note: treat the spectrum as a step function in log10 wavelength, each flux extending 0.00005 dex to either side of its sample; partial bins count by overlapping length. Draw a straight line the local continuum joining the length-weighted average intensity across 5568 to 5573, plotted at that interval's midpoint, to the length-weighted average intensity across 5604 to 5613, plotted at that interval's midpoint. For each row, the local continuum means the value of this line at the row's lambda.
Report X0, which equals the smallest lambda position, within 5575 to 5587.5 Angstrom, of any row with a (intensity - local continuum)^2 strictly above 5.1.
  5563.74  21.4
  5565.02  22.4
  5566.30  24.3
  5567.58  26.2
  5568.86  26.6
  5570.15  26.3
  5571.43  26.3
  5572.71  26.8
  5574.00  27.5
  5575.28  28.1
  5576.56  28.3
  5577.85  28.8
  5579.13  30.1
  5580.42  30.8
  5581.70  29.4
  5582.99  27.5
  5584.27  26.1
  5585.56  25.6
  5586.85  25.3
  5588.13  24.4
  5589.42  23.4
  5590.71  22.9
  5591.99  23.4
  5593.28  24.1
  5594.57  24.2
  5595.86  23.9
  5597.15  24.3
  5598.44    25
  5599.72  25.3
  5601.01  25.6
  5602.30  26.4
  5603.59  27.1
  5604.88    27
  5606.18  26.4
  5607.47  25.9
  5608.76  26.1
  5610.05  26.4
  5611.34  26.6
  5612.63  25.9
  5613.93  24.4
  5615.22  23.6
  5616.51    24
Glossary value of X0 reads 5577.85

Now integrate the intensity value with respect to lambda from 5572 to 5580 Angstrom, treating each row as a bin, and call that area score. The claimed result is 226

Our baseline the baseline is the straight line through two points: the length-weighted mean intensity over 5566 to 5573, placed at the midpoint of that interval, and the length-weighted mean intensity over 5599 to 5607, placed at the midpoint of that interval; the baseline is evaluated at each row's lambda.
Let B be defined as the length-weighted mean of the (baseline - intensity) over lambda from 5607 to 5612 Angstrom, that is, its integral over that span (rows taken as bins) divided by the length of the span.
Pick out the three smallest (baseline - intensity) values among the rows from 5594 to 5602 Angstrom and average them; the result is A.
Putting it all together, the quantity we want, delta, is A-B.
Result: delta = 0.9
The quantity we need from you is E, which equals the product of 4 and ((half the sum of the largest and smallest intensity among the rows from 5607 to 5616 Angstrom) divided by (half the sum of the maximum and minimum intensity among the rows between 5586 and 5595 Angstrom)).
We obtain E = 4.2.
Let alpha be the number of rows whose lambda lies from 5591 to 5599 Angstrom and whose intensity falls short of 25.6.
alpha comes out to 6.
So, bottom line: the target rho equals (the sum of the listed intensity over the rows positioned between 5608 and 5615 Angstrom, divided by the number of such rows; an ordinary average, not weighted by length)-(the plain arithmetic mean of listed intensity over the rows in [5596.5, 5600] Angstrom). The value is 1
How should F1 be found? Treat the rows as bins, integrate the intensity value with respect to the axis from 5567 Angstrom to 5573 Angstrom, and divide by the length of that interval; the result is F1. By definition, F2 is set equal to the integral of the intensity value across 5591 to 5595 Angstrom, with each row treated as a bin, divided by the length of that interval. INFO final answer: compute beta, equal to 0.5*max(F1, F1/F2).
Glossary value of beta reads 13.2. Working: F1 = 26.4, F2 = 24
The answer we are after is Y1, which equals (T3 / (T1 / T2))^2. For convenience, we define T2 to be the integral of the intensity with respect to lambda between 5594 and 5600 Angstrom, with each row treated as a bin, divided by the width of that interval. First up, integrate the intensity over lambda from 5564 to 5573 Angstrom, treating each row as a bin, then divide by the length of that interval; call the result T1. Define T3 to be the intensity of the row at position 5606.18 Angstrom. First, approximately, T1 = 25.3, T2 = 24.5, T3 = 26.4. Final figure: 652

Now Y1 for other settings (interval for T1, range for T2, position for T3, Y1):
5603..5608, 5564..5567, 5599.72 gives 488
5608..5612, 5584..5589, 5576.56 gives 729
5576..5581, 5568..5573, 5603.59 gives 593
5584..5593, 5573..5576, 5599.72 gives 828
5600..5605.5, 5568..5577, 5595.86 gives 599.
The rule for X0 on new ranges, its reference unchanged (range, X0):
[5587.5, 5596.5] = 5589.42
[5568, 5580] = 5577.85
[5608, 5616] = 5615.22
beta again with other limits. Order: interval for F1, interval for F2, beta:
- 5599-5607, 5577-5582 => 13.1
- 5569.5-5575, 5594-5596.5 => 13.4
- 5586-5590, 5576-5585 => 12.2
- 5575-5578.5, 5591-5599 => 14.2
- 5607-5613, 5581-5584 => 13.1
